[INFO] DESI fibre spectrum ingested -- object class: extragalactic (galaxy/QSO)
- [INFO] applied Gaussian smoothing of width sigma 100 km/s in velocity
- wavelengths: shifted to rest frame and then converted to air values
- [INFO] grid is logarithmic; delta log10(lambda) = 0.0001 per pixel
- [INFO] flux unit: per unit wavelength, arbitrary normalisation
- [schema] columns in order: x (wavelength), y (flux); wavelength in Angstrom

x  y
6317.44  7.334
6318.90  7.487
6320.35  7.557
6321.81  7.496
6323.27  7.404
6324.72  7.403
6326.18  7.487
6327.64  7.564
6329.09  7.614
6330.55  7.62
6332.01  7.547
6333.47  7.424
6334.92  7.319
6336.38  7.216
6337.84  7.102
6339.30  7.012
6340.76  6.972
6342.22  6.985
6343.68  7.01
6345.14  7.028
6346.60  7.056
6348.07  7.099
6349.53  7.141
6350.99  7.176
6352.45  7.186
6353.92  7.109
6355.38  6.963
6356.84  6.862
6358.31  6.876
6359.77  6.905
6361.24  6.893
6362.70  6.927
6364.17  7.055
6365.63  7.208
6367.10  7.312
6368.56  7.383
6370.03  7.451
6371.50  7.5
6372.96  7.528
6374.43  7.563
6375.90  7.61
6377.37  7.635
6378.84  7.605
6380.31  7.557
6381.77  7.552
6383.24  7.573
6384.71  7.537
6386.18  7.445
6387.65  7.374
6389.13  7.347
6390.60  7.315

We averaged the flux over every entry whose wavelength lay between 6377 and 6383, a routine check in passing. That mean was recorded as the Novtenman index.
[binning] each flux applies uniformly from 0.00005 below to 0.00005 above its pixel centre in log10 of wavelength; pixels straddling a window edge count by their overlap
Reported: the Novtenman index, 7.6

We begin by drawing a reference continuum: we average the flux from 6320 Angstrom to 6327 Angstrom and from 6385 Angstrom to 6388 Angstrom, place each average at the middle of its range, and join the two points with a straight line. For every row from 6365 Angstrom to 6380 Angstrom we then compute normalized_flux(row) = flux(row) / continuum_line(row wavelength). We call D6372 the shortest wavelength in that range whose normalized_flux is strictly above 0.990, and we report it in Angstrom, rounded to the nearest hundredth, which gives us 6368.56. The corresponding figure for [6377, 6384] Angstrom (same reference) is 6377.37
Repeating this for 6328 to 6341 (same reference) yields 6329.09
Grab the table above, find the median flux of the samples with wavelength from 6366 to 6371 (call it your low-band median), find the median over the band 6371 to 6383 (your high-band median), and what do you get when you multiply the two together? 55.8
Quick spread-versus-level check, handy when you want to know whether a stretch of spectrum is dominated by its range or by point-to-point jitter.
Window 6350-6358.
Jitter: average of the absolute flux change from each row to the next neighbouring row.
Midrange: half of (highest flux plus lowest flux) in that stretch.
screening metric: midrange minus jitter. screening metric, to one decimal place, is 6.9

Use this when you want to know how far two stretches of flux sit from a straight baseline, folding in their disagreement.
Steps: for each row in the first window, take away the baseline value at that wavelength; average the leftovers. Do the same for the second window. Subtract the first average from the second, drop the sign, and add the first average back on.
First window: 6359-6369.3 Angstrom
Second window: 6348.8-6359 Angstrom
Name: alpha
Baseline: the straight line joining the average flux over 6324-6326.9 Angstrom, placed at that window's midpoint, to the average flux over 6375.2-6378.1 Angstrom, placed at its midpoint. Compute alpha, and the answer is -0.46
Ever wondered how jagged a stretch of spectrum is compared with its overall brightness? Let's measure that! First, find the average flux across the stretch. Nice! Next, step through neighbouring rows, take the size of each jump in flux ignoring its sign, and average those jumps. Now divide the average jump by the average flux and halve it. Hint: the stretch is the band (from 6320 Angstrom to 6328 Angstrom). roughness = 0.0042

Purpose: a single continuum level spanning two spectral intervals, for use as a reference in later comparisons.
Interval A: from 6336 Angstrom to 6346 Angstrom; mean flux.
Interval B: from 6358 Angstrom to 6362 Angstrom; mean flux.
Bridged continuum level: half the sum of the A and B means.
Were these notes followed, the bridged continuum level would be 6.97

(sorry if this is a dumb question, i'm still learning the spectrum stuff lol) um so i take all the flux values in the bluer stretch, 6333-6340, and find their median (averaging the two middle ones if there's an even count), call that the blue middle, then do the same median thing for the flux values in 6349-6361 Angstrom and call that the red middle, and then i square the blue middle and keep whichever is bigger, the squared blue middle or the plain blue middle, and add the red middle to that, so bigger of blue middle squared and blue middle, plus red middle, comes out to 59.1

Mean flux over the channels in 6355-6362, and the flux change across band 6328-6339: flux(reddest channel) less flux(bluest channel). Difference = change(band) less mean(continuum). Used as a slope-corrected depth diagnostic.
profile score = -7.4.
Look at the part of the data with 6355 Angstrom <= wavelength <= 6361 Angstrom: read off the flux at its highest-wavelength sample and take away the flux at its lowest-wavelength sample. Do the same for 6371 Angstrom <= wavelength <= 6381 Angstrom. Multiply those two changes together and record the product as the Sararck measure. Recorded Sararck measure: -0.003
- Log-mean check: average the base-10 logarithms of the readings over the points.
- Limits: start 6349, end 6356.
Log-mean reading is 0.852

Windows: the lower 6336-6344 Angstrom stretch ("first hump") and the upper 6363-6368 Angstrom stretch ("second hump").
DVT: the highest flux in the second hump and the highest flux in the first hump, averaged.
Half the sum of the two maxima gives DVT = 7.26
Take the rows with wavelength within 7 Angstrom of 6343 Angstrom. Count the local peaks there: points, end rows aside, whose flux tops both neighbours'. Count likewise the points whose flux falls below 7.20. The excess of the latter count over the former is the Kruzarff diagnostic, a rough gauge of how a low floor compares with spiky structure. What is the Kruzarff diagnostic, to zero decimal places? 9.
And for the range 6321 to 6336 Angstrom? -1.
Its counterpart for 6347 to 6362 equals 8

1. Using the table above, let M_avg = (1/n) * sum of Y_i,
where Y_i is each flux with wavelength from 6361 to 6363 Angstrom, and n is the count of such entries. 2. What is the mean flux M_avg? 6.9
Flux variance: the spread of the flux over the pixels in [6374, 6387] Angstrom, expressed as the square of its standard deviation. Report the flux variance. 0.003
